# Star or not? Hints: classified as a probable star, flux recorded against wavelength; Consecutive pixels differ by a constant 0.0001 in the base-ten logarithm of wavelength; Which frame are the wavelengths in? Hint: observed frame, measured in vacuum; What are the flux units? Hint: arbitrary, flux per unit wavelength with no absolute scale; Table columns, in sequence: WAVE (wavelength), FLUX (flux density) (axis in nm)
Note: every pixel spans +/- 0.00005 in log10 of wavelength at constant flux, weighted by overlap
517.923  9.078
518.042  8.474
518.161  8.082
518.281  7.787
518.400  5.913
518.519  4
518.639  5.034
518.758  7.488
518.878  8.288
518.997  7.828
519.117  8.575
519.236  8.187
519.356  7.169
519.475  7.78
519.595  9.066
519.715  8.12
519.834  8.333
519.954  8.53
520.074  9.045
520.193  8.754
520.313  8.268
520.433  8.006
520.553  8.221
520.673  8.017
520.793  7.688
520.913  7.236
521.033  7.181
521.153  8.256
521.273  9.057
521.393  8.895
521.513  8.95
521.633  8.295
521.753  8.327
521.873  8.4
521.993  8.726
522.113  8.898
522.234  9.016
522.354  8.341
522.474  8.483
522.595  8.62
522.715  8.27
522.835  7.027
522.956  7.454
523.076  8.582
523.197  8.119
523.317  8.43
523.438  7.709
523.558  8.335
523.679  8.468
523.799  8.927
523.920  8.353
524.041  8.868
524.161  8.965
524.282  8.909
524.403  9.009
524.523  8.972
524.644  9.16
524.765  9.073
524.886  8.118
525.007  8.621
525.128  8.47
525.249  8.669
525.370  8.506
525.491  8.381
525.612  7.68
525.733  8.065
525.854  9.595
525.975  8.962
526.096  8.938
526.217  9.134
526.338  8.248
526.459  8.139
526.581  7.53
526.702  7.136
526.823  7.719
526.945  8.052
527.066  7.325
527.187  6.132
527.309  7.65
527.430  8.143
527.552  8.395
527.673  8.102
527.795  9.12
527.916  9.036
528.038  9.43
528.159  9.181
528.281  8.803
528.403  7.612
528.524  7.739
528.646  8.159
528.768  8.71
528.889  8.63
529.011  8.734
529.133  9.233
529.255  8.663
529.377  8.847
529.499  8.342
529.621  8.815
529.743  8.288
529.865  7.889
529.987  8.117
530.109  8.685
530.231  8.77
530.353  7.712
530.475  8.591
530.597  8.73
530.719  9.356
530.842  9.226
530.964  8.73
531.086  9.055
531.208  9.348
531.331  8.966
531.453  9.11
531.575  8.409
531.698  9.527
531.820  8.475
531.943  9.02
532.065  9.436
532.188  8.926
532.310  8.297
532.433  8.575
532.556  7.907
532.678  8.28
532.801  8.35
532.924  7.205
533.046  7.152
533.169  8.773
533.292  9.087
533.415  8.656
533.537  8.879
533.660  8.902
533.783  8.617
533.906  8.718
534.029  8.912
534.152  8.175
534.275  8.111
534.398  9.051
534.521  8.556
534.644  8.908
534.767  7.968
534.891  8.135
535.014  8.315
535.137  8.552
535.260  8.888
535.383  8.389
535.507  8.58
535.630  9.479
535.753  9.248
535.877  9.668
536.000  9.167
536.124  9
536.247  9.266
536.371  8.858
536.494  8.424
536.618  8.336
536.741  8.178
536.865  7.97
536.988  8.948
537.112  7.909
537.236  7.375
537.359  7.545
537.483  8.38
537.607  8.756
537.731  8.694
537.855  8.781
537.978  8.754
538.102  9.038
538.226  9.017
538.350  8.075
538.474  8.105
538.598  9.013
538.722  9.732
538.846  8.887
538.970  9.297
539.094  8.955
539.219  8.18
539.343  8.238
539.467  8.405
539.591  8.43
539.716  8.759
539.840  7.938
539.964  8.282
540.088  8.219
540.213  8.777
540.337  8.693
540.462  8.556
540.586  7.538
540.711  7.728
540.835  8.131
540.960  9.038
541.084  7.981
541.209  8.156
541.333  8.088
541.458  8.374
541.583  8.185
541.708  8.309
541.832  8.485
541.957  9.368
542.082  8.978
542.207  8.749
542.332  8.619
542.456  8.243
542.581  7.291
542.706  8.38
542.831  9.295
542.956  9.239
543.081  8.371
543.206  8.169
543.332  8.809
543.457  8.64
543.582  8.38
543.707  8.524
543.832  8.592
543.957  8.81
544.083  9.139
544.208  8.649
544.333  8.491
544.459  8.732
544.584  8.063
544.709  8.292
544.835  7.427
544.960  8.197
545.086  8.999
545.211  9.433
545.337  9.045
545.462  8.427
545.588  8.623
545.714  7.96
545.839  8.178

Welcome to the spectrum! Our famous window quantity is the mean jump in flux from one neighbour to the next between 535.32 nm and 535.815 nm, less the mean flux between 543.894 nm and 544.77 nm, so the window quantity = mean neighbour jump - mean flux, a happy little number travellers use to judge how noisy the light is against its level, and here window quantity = -8.16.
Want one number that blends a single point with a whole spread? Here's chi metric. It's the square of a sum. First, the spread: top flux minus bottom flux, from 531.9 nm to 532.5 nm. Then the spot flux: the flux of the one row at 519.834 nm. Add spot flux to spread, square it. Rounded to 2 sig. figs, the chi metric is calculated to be 90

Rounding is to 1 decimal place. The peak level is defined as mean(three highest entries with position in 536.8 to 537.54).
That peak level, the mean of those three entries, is 8.4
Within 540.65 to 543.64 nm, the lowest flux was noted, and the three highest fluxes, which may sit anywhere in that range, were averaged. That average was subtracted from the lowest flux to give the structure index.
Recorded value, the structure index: -2.01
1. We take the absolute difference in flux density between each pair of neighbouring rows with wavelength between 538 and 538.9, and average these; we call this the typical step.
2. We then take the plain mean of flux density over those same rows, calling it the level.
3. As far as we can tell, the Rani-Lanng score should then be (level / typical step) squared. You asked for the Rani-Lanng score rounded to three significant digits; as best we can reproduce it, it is 234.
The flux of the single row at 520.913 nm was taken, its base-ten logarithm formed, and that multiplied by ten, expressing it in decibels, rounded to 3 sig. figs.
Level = 8.59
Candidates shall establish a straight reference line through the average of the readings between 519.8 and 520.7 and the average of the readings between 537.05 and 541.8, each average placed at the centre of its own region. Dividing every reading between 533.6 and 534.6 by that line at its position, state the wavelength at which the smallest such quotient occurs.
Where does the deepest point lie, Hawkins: 534.275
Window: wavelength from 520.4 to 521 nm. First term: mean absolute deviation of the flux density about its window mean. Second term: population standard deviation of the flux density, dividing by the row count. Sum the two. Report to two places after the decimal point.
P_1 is 0.64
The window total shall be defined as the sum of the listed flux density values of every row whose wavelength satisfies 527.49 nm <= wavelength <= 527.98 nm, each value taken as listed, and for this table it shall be 34.7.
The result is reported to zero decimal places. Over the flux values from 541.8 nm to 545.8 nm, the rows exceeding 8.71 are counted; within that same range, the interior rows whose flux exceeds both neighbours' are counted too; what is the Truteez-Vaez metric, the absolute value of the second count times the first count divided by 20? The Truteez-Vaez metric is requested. 5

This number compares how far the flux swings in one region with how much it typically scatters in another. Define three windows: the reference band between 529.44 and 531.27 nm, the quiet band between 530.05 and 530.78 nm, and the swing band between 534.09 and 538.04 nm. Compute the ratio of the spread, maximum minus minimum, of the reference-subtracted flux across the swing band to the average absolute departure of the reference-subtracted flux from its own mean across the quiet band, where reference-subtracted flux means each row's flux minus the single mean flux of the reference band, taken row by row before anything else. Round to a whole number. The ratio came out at 7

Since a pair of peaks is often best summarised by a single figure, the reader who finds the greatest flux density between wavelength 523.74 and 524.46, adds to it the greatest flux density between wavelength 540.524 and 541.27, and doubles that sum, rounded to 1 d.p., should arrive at 36.1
